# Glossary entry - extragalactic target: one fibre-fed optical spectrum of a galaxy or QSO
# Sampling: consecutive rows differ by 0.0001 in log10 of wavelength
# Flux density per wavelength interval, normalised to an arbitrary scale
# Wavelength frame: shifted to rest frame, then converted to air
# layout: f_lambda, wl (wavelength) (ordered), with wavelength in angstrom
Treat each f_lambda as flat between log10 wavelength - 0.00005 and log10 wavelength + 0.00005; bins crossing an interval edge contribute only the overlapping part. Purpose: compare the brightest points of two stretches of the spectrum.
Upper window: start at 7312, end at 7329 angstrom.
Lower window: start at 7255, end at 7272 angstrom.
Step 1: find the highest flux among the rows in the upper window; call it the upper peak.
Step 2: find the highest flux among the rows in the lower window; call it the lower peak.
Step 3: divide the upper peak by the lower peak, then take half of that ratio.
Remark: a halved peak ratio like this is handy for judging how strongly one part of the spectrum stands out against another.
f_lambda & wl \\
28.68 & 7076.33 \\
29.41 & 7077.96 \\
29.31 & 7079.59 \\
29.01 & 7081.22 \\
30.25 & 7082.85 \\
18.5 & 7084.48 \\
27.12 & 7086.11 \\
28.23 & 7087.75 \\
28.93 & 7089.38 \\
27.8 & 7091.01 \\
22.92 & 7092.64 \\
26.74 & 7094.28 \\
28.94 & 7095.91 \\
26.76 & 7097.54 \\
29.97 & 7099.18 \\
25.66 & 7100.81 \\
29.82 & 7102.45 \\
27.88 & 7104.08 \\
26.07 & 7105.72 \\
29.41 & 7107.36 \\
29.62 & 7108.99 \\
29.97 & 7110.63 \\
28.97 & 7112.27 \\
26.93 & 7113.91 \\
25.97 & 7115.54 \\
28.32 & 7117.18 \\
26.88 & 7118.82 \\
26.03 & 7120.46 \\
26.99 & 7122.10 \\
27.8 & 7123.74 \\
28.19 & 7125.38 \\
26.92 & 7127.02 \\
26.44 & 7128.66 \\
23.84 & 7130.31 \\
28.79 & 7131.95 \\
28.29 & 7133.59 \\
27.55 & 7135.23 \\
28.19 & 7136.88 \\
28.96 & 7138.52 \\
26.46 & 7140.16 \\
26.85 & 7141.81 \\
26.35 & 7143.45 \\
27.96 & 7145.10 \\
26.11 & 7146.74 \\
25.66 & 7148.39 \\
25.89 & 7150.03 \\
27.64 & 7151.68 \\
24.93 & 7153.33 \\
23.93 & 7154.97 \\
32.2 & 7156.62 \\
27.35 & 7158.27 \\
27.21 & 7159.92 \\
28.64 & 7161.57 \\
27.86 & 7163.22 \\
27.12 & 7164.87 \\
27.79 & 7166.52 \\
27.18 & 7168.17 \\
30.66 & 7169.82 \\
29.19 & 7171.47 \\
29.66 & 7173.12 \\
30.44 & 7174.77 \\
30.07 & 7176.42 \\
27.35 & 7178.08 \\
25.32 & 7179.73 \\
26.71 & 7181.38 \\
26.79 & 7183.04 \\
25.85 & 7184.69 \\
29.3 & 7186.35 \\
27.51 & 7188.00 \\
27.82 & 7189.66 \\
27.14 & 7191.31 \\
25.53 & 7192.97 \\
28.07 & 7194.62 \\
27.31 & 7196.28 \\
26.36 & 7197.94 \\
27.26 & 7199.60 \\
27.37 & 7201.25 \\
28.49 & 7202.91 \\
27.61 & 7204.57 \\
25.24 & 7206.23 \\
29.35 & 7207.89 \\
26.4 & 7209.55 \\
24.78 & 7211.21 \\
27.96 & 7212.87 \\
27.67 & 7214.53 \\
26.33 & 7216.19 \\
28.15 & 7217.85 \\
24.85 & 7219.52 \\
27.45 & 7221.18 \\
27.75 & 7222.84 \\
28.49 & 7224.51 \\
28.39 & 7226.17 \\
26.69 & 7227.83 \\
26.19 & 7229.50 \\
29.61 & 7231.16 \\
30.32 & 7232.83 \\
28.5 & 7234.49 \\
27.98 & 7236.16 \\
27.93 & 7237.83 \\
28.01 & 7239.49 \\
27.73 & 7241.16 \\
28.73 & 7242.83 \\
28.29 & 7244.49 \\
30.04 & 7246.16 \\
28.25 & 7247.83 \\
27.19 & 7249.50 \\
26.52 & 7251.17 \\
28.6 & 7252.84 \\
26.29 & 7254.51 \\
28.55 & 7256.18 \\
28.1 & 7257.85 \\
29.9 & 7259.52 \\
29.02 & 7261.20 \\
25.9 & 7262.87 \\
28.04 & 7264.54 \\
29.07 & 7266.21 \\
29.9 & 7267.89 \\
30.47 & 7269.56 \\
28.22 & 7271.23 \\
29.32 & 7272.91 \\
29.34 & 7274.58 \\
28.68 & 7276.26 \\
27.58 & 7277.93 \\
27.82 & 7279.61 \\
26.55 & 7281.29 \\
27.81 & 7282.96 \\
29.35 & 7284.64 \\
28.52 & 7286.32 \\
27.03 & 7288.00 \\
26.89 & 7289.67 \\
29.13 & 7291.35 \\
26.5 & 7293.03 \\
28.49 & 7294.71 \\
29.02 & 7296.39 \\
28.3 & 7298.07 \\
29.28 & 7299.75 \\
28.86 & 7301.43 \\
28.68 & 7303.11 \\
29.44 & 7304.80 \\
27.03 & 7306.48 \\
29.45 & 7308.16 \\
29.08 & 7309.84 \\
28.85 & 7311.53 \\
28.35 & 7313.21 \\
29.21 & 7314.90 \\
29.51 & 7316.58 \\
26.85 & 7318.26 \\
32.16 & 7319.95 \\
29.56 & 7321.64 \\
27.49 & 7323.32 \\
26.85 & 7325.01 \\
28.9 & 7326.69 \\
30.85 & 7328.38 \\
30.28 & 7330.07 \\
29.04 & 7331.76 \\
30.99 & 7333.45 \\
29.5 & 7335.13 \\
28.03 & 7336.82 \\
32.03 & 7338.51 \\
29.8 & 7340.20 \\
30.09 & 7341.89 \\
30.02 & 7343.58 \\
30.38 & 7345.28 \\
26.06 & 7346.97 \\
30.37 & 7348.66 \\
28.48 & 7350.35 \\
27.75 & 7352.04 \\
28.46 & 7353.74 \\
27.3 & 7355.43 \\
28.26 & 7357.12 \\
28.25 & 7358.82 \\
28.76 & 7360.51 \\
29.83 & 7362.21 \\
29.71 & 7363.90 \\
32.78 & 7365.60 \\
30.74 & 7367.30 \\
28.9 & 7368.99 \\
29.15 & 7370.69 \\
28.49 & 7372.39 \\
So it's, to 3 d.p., 0.528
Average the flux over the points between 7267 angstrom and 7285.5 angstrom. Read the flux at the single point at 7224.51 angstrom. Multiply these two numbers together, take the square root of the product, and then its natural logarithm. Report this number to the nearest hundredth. 3.35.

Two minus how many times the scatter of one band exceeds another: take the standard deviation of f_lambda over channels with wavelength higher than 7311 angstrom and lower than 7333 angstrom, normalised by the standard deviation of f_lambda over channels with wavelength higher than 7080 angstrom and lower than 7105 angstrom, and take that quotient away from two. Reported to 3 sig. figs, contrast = 1.51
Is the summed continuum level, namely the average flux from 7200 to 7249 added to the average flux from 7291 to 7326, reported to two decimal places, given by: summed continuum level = 56.41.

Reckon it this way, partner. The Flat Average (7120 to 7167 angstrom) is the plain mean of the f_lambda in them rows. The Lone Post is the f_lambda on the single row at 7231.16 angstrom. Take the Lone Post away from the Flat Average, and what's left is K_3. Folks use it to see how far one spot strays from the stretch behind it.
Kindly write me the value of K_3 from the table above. -2.4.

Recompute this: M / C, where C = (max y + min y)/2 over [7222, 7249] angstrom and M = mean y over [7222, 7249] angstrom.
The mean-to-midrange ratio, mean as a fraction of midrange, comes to 1.00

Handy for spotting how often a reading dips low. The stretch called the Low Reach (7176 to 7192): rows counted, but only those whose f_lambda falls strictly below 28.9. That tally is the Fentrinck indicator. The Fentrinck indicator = 8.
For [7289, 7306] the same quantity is 6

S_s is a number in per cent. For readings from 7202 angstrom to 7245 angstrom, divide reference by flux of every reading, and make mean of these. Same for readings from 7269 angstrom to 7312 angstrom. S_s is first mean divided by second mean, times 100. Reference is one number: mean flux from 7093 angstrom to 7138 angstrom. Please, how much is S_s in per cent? 103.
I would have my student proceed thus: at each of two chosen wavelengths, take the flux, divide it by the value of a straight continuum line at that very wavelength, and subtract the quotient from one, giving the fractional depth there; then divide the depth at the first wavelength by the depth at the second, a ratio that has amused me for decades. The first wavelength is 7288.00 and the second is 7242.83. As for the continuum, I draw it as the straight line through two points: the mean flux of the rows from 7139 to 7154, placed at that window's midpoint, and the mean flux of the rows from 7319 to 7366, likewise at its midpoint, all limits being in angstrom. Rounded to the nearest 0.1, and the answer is -1.7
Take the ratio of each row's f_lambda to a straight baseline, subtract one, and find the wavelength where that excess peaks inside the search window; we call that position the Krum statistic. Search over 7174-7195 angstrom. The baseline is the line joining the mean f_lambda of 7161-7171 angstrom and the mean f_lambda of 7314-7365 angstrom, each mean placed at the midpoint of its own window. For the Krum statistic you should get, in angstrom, 7174.77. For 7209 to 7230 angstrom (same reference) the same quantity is 7224.51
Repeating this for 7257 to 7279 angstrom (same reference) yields 7269.56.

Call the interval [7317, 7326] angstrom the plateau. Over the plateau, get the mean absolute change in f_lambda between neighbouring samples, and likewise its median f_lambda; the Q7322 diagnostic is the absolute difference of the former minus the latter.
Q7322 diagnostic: 24.8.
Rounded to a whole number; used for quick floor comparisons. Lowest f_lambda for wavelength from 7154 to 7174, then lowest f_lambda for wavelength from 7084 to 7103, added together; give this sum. 42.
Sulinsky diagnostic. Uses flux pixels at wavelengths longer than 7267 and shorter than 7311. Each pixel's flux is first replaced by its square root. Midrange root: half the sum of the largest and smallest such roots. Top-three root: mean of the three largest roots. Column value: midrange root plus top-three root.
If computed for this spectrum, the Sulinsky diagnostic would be 10.81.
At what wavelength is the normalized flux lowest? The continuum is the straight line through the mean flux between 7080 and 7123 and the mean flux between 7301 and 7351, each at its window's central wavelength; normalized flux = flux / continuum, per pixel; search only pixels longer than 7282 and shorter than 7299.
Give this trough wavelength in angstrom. 7293.03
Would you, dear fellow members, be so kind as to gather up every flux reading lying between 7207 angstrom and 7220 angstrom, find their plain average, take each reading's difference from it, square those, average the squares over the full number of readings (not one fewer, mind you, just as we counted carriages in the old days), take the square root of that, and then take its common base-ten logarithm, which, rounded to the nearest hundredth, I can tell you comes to 0.18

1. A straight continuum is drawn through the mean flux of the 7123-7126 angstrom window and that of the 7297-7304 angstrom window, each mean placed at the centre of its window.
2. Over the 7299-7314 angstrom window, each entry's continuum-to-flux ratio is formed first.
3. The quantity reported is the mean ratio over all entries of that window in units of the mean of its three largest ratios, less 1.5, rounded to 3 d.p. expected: -0.527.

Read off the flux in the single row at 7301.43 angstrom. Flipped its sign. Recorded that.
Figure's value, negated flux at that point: -28.9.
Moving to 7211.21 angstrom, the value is -24.8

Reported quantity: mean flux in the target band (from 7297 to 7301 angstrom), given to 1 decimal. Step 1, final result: 28.8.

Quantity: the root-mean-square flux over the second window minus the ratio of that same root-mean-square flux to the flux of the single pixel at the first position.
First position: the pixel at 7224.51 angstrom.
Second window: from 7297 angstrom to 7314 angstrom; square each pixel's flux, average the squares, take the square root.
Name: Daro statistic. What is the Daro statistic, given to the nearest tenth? 27.7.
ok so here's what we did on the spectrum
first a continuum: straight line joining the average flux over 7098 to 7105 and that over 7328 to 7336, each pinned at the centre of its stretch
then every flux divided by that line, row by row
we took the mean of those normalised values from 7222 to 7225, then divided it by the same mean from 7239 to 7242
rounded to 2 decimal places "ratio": 1.01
